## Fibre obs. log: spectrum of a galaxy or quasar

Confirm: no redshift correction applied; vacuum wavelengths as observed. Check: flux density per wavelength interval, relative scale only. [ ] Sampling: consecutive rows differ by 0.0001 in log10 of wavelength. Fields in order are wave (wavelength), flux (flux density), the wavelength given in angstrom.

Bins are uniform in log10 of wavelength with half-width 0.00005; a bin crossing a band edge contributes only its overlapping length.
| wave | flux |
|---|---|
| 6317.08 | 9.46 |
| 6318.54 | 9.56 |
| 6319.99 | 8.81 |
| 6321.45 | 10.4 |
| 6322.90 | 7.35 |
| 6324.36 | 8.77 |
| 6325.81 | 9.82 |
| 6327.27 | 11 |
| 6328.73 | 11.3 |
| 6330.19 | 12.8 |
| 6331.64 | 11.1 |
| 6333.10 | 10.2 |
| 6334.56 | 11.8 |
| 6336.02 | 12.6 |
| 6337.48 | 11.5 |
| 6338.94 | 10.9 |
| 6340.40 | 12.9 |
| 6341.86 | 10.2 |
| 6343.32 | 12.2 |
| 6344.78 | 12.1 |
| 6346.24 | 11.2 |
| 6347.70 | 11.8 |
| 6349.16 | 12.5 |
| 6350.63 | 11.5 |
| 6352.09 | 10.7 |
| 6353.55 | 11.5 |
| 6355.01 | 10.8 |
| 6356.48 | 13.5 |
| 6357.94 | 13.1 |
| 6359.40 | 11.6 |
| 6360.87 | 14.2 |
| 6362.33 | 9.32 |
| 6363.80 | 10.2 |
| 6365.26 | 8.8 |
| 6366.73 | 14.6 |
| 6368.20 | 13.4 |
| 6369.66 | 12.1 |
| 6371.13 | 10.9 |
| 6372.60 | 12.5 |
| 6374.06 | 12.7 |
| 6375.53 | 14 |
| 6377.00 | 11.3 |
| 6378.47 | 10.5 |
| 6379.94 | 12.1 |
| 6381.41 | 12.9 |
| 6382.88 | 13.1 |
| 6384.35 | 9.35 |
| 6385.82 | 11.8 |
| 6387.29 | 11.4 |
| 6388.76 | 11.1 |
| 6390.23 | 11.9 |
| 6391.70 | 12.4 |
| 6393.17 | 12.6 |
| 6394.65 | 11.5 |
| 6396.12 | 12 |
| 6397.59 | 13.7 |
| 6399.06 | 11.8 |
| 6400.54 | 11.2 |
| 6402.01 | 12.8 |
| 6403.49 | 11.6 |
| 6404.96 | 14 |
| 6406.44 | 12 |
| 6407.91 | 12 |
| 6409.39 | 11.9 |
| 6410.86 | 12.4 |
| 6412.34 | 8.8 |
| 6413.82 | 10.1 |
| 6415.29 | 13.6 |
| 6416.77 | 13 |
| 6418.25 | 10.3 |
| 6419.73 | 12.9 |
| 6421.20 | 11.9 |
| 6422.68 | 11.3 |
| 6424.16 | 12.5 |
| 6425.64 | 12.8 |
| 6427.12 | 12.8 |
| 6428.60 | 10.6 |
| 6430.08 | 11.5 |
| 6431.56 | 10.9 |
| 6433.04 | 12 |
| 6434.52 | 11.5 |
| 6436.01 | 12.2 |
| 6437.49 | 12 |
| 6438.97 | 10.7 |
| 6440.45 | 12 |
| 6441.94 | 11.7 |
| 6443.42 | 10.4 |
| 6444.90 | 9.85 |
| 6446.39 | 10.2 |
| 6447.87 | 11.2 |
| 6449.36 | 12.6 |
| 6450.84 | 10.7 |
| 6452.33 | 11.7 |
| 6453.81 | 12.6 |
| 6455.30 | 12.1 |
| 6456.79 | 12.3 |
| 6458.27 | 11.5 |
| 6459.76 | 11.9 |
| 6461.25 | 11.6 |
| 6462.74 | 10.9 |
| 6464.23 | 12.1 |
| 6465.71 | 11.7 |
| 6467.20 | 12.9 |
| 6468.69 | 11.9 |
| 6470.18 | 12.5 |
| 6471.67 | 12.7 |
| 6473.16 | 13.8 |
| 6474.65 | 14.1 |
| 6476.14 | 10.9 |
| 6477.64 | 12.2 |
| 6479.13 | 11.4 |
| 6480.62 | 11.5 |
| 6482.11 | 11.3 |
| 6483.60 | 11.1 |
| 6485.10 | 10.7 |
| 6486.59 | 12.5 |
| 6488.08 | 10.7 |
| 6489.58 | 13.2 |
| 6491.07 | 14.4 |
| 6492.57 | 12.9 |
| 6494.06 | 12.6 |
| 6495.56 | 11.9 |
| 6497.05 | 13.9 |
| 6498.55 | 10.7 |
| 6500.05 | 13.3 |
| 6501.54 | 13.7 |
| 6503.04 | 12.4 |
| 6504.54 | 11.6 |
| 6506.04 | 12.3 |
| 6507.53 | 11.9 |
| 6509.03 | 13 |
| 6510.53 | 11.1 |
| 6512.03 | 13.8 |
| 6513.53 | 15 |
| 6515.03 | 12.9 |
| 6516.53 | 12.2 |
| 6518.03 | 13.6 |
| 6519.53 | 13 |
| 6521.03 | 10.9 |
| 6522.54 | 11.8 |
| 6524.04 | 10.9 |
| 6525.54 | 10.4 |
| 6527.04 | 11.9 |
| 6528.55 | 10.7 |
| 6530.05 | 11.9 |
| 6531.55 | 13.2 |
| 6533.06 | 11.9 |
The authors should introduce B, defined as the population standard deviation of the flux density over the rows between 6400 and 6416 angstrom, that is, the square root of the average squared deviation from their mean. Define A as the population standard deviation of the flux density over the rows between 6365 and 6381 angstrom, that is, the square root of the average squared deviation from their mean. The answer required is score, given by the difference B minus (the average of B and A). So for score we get -0.09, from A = 1.6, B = 1.407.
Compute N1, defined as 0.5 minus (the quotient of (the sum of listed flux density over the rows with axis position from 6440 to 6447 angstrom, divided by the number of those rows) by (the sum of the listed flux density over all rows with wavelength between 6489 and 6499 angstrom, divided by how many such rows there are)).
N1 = -0.35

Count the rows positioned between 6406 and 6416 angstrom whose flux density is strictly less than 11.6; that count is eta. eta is 2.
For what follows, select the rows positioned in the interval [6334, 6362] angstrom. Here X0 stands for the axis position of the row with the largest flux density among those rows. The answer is 6360.87 angstrom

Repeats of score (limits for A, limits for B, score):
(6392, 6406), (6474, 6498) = 0.13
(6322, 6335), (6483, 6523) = -0.19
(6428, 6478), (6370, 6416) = 0.14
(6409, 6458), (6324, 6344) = 0.05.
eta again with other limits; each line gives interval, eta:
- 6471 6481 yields 3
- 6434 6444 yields 3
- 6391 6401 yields 2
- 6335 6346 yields 3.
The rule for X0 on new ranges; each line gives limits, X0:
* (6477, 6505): 6491.07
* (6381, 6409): 6404.96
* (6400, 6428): 6404.96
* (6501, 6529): 6513.53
